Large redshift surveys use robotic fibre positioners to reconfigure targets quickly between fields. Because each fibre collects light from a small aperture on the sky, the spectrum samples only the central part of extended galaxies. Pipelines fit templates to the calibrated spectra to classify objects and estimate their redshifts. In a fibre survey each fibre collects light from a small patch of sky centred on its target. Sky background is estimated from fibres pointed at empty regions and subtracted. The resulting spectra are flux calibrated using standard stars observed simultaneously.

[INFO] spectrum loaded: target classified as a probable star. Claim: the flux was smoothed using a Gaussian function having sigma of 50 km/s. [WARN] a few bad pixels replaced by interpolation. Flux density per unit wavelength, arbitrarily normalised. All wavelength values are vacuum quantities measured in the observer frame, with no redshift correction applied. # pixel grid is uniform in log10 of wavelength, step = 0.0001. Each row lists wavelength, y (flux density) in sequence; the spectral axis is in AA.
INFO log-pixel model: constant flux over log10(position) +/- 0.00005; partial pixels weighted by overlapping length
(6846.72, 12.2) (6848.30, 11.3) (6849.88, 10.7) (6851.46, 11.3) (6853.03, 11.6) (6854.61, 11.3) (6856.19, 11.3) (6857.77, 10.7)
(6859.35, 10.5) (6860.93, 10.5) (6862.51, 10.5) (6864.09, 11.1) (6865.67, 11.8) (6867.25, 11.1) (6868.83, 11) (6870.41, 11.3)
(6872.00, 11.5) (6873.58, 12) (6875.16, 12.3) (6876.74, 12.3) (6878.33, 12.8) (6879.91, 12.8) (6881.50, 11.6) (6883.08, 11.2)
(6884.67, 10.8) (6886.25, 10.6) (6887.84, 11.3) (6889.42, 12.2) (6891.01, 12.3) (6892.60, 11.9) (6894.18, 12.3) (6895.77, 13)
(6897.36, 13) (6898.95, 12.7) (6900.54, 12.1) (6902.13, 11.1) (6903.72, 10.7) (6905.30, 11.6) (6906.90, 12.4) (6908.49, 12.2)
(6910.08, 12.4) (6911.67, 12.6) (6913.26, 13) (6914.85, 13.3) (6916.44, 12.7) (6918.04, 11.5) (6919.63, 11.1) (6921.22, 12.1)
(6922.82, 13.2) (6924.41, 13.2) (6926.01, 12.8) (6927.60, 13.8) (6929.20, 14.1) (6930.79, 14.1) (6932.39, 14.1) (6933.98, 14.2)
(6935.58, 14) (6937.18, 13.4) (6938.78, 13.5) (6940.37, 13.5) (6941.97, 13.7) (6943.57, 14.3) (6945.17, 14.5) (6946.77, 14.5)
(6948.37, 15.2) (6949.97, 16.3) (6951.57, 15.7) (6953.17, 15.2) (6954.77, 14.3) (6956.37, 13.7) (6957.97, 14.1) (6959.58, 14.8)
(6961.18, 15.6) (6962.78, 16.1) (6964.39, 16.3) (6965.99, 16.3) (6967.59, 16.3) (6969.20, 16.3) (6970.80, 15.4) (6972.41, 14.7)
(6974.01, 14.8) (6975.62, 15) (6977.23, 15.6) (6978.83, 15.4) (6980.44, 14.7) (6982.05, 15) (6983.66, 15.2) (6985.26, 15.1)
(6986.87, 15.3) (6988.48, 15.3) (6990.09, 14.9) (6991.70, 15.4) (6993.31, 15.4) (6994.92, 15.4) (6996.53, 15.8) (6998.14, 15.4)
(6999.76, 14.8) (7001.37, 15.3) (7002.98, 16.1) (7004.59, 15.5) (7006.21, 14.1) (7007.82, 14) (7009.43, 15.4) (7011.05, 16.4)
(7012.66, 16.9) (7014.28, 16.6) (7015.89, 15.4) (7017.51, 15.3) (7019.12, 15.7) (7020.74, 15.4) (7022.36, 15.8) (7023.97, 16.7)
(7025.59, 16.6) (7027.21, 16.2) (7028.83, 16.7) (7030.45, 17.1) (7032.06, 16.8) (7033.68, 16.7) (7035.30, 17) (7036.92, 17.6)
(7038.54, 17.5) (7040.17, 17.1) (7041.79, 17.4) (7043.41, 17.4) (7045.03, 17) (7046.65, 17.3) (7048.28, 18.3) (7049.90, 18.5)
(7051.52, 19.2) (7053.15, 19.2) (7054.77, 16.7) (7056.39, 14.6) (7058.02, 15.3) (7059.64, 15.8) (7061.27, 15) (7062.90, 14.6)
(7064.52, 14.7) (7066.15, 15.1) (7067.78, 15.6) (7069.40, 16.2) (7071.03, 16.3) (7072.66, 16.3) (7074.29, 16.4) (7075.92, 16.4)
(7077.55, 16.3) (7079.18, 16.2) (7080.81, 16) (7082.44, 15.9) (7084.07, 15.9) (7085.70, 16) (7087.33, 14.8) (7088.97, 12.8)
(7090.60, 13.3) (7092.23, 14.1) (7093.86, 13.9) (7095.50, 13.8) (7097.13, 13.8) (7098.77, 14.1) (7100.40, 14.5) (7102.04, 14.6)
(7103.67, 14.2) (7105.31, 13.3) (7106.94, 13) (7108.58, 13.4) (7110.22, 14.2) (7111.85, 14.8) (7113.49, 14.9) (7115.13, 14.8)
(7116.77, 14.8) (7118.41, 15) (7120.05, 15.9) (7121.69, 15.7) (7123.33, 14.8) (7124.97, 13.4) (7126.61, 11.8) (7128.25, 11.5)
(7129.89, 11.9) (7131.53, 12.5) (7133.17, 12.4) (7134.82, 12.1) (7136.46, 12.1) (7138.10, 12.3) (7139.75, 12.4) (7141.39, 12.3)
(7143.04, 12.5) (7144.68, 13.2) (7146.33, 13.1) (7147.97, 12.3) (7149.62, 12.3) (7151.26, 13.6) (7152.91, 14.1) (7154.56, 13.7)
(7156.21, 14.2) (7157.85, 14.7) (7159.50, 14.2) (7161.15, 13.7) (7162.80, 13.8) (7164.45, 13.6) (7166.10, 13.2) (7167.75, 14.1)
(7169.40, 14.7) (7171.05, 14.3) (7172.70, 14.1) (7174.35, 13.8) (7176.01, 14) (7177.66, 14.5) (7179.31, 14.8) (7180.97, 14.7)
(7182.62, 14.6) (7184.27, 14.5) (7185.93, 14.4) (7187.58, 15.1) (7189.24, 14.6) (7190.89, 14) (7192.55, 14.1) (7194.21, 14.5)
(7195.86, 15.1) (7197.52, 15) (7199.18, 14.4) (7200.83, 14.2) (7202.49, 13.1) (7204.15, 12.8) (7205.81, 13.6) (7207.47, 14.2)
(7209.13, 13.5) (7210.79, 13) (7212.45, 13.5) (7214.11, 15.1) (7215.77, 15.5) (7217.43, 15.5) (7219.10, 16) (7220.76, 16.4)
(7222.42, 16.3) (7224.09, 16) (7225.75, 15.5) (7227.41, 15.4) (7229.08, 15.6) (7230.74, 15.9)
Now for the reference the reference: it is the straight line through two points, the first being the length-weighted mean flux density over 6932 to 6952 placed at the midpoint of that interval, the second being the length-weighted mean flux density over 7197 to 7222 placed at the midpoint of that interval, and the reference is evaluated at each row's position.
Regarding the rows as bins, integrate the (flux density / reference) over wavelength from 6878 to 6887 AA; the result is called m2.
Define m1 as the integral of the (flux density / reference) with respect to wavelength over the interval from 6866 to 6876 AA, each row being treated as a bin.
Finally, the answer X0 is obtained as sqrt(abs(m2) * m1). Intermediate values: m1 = 8.1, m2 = 7.3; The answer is 7.7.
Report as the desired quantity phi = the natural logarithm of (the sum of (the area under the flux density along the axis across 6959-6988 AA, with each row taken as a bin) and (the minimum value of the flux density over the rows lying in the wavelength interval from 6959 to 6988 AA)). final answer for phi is 6.14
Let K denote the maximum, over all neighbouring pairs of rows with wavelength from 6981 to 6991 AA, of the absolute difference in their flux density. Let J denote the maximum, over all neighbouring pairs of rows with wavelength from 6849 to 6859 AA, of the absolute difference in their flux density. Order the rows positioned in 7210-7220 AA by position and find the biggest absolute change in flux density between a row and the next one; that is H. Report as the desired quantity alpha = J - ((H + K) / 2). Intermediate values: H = 1.60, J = 0.6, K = 0.40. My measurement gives -0.4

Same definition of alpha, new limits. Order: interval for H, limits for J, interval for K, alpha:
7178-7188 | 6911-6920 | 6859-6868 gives 0.5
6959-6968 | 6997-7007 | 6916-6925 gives 0.4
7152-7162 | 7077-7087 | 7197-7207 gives -0.6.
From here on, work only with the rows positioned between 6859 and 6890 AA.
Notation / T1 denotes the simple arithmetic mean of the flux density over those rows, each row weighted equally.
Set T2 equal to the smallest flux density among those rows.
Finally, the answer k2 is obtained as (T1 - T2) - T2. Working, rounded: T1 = 11.5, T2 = 10.5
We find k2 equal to -9.5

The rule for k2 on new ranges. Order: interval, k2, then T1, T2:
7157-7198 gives -12.1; 14.3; 13.2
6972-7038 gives -12.3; 15.7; 14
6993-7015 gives -12.5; 15.5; 14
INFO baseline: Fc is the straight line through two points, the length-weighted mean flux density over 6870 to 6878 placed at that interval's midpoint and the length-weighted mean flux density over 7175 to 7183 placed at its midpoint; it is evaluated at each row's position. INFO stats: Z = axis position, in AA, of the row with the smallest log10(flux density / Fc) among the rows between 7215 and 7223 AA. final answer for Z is 7217.43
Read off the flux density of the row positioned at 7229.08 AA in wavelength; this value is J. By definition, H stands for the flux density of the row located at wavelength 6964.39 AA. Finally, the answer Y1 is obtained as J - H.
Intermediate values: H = 16.3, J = 15.6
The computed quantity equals -1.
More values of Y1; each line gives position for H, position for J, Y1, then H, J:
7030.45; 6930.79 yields -3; 17.1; 14.1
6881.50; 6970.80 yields 4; 11.6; 15.4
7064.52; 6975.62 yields 0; 14.7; 15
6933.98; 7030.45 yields 3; 14.2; 17.1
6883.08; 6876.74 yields 1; 11.2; 12.3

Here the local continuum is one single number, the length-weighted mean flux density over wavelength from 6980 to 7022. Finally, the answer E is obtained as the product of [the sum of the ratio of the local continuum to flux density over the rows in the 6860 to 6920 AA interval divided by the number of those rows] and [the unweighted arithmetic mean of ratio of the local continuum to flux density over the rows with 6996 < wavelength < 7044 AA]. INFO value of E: 1.25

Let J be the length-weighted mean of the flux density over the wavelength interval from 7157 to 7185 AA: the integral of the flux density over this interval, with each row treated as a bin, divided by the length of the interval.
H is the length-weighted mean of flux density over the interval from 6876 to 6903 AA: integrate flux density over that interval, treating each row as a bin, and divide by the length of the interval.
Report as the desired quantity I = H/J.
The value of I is 0.84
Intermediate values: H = 12.0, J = 14.2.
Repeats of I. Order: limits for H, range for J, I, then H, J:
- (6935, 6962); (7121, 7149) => 1.14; 14.5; 12.7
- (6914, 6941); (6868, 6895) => 1.12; 13.2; 11.8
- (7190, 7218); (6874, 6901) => 1.17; 14.2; 12.1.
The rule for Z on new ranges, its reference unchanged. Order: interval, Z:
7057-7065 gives 7062.90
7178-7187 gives 7185.93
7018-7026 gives 7020.74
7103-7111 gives 7106.94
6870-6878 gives 6870.41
